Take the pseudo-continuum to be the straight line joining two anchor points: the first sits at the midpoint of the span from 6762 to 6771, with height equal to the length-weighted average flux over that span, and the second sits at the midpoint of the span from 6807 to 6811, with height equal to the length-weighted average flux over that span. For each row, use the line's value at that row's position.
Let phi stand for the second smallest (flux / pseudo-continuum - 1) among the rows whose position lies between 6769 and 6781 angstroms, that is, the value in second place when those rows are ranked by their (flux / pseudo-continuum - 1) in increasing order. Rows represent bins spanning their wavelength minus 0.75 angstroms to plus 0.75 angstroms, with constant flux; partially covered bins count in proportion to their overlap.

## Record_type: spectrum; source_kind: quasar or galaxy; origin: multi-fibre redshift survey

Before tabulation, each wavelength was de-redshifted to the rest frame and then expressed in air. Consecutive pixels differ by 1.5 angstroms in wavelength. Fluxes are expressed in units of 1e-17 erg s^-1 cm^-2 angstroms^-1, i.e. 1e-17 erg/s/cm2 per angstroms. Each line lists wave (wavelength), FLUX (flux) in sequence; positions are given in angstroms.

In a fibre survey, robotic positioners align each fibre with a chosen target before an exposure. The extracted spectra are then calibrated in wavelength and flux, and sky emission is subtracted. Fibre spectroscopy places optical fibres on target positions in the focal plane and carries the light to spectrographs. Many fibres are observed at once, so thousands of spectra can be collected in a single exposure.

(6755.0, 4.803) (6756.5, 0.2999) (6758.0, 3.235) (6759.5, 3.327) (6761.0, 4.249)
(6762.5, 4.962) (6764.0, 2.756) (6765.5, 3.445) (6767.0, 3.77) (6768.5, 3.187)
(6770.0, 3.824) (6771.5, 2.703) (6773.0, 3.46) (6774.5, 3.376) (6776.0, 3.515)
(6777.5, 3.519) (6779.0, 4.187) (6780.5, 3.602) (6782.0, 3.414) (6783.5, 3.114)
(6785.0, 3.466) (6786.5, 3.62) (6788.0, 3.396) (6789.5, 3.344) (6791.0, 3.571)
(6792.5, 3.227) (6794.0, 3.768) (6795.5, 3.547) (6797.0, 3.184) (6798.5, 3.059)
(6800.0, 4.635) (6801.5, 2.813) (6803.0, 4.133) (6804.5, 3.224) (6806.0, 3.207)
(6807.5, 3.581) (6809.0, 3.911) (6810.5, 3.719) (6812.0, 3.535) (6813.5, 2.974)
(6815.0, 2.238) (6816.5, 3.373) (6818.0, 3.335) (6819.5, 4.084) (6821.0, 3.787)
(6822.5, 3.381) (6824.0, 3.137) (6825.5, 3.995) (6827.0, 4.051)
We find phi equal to -0.07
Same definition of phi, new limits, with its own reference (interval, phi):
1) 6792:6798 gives -0.13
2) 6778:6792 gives -0.09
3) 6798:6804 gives -0.18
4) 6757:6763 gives -0.07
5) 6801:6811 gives -0.14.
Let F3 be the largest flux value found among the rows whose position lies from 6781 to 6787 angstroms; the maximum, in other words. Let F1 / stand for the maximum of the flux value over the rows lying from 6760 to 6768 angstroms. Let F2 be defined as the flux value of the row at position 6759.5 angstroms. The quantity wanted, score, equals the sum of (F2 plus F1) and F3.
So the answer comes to 11.9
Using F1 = 4.962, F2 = 3.327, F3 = 3.62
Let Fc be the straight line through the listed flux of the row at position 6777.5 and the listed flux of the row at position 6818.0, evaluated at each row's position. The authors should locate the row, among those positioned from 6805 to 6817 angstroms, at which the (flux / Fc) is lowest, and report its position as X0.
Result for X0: 6815.0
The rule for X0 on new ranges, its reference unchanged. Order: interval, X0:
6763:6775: 6771.5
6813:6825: 6815.0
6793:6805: 6801.5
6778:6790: 6783.5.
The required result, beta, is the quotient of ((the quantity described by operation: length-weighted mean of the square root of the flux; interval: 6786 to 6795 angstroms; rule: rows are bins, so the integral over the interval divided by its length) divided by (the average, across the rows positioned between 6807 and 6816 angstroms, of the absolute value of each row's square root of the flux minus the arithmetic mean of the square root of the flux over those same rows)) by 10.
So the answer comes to 1.4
